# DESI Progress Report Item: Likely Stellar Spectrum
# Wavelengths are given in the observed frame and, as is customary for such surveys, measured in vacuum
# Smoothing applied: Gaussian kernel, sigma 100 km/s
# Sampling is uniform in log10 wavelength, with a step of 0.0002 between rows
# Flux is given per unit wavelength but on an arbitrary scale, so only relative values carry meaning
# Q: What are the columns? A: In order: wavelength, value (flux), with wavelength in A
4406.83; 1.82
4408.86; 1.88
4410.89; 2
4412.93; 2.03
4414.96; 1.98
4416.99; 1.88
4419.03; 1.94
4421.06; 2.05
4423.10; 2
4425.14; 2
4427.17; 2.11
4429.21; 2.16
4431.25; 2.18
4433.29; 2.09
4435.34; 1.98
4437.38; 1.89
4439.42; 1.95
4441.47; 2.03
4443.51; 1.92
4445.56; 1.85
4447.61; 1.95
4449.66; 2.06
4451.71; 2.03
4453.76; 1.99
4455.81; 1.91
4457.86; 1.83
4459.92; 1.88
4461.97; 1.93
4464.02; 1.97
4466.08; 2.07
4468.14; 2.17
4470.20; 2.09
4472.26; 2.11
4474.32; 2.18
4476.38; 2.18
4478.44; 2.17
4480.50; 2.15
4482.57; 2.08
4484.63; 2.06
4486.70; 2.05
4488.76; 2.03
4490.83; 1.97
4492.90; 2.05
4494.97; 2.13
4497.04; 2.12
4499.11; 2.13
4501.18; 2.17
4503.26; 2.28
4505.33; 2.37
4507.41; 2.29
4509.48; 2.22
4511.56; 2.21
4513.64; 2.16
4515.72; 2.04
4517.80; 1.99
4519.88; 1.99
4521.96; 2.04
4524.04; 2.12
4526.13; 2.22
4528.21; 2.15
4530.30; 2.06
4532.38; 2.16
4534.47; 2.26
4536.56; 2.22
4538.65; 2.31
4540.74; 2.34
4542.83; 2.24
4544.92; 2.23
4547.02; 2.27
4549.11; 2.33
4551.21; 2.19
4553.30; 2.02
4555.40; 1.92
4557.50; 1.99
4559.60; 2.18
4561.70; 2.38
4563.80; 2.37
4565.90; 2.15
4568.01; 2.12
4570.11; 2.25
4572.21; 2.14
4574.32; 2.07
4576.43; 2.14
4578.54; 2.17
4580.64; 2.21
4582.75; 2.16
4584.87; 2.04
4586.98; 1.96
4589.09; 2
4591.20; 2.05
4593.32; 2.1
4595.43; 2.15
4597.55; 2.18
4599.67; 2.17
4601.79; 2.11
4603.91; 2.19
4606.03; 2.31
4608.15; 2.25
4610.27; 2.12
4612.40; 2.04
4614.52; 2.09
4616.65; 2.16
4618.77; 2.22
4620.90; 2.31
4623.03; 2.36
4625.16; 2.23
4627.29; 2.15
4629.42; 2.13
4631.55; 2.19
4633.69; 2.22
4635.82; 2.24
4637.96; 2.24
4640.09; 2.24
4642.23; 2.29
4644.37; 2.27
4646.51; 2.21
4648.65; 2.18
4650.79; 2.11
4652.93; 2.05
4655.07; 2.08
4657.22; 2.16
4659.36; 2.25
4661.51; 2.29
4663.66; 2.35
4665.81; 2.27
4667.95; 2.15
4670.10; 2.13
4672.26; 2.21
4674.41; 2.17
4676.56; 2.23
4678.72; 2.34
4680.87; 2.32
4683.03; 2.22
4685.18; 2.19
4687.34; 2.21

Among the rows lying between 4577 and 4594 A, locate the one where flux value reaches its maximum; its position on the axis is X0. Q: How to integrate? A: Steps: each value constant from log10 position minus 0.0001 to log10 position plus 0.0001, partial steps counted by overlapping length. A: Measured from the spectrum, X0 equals 4580.64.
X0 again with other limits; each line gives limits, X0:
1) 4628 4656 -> 4642.23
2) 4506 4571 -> 4561.70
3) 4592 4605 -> 4603.91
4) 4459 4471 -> 4468.14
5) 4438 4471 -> 4468.14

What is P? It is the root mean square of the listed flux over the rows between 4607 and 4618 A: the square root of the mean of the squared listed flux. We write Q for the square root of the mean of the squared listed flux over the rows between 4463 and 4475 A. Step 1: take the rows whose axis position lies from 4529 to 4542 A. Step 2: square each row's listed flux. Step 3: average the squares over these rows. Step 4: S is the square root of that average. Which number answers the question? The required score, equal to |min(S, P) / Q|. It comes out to 1.016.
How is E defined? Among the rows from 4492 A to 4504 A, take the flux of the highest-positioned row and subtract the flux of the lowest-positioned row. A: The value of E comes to 0.23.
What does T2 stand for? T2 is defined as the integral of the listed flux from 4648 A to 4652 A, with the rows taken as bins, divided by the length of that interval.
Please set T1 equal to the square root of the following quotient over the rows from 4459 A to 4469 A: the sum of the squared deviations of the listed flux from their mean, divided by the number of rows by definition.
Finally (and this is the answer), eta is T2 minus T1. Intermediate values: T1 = 0.10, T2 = 2.14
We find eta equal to 2.04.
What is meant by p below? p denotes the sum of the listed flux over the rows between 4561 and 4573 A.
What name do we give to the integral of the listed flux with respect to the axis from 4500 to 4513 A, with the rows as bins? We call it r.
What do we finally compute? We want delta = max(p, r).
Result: 29.3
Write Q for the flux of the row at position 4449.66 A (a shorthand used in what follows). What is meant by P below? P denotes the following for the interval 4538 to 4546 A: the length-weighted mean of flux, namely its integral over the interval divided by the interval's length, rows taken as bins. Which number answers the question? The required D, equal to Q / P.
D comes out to 0.90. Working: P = 2.28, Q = 2.06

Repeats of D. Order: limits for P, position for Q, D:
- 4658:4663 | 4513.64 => 0.95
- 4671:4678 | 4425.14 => 0.91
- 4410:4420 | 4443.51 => 0.98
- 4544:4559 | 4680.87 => 1.09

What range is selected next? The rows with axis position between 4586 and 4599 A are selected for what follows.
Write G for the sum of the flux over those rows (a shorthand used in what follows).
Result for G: 12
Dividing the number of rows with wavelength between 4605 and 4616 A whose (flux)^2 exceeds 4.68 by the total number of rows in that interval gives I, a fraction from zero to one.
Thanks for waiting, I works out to 0.40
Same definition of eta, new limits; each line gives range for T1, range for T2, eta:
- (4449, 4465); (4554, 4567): 2.09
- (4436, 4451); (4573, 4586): 2.06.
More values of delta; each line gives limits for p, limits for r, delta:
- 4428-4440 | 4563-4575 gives 26.2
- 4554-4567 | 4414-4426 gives 23.7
